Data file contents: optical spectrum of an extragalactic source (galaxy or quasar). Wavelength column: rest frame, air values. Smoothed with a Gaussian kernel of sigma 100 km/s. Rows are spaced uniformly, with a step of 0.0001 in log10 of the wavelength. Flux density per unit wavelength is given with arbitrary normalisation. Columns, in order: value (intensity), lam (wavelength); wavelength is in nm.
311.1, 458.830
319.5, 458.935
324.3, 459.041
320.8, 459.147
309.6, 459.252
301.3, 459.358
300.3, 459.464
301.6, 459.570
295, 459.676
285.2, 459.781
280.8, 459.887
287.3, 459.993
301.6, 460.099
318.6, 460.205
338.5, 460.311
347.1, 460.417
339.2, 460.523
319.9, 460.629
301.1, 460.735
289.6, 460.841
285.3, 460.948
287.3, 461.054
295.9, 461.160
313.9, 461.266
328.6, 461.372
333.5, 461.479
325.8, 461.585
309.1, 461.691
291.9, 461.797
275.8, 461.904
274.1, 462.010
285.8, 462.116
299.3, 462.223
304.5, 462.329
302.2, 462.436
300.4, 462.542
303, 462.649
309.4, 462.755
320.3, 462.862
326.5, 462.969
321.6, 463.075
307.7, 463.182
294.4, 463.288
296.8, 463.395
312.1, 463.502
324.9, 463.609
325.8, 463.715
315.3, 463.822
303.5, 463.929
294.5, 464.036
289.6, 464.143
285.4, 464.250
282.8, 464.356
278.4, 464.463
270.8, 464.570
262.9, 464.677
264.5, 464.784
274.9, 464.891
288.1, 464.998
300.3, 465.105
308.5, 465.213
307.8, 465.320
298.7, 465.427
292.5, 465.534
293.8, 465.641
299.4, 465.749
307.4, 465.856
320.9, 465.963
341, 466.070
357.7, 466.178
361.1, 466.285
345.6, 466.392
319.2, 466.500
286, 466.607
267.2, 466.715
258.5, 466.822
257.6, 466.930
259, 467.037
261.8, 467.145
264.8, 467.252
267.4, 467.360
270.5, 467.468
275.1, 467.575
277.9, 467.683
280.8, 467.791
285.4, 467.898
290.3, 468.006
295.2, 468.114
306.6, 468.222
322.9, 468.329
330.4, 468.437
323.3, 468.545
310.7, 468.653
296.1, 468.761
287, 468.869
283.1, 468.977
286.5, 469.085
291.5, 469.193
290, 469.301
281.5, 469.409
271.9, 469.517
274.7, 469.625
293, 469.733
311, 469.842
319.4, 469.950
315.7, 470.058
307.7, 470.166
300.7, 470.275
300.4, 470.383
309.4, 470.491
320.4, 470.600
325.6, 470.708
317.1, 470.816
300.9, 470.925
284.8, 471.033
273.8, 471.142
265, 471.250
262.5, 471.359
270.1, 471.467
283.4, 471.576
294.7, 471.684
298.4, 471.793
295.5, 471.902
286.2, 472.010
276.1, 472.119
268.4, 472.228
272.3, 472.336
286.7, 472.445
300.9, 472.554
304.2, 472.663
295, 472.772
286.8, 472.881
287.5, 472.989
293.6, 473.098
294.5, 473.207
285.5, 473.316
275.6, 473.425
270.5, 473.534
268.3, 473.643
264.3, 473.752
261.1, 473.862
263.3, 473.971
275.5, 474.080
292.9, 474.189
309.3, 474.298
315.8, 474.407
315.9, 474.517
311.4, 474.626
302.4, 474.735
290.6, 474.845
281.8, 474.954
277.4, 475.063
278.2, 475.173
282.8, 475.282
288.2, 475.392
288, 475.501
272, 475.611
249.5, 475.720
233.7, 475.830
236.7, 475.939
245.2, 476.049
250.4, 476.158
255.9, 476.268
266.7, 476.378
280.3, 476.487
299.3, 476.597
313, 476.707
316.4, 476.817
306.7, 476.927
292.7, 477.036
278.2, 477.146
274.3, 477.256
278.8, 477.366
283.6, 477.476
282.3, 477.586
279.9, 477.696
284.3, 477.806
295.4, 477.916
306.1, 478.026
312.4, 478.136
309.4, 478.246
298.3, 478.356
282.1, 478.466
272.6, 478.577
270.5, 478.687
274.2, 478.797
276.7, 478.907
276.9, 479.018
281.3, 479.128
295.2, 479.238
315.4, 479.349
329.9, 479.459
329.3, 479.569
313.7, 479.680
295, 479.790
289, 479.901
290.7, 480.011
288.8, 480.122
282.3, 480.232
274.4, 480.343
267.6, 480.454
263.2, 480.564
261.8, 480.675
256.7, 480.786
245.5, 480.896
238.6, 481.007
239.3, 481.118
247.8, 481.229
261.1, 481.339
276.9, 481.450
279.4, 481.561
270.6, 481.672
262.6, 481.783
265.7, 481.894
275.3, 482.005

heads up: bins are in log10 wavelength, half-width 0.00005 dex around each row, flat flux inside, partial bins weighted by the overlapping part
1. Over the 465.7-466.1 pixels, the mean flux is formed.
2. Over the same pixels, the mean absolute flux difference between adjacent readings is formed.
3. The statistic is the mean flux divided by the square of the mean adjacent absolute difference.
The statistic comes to 1.6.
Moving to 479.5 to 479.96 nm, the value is 1.7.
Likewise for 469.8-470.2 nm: 7.0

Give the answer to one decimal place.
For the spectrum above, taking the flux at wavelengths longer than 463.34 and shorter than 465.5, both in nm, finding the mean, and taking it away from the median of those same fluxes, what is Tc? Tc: 1.4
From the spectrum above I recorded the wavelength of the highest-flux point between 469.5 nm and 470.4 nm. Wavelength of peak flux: 469.950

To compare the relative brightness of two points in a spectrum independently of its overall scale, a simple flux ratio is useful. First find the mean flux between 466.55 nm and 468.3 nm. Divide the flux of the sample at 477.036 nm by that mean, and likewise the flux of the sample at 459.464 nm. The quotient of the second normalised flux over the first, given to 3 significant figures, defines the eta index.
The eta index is 1.03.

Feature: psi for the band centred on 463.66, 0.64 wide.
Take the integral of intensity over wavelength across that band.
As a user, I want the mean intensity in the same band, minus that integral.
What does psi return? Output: 113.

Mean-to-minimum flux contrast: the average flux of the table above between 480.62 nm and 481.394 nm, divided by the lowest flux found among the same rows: 1.05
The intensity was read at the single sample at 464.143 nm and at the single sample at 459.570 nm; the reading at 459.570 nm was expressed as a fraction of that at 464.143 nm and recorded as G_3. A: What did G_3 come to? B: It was 1.04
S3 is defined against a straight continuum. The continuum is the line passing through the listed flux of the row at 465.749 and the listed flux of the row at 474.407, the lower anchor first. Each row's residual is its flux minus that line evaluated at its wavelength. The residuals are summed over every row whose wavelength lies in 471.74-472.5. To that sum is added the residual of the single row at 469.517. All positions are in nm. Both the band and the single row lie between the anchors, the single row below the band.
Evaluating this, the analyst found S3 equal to -231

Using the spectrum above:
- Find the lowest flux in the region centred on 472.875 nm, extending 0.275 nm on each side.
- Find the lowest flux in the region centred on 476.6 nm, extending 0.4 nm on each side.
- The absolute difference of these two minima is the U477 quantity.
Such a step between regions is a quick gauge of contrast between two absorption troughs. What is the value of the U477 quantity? 31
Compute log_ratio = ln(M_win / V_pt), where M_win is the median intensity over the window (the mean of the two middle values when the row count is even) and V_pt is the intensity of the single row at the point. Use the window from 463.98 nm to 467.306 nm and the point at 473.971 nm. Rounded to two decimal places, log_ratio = 0.10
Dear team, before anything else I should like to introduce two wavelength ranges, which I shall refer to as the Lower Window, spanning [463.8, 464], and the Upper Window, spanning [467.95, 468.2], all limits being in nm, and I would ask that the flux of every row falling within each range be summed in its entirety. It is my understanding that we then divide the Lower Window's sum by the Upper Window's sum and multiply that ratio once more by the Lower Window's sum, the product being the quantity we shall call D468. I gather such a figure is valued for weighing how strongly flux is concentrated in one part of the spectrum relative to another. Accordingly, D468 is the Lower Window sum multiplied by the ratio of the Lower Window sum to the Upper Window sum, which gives 654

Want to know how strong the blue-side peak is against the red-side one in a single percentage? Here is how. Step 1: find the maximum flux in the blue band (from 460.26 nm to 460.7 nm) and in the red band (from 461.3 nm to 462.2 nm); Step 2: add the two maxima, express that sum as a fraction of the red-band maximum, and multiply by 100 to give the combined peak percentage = 204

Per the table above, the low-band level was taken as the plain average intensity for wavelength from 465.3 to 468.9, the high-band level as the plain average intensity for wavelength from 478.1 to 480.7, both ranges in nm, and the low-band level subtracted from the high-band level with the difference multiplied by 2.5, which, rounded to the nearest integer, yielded -20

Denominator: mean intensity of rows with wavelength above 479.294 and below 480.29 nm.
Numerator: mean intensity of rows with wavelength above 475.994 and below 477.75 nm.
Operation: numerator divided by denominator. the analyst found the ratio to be 0.93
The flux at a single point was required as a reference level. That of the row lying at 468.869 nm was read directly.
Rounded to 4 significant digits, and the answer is 287.0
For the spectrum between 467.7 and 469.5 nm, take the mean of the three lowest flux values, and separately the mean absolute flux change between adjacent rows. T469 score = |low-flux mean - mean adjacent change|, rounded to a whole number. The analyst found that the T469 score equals 274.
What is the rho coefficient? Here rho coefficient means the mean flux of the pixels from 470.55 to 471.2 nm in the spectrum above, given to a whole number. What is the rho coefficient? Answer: 304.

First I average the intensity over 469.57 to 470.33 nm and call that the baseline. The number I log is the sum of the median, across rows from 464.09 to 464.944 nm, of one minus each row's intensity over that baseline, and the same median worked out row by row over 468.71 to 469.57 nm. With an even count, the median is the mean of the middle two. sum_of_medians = 0.14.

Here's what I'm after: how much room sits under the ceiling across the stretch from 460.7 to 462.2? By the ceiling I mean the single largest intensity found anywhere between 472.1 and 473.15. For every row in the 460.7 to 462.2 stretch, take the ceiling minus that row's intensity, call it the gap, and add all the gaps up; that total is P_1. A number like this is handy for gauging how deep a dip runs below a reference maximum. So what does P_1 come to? 61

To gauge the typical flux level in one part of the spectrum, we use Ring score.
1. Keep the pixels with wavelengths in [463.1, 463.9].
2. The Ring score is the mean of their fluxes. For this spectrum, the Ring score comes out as 311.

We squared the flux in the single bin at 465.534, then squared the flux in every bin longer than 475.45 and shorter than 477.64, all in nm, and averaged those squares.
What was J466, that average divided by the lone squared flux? 0.89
